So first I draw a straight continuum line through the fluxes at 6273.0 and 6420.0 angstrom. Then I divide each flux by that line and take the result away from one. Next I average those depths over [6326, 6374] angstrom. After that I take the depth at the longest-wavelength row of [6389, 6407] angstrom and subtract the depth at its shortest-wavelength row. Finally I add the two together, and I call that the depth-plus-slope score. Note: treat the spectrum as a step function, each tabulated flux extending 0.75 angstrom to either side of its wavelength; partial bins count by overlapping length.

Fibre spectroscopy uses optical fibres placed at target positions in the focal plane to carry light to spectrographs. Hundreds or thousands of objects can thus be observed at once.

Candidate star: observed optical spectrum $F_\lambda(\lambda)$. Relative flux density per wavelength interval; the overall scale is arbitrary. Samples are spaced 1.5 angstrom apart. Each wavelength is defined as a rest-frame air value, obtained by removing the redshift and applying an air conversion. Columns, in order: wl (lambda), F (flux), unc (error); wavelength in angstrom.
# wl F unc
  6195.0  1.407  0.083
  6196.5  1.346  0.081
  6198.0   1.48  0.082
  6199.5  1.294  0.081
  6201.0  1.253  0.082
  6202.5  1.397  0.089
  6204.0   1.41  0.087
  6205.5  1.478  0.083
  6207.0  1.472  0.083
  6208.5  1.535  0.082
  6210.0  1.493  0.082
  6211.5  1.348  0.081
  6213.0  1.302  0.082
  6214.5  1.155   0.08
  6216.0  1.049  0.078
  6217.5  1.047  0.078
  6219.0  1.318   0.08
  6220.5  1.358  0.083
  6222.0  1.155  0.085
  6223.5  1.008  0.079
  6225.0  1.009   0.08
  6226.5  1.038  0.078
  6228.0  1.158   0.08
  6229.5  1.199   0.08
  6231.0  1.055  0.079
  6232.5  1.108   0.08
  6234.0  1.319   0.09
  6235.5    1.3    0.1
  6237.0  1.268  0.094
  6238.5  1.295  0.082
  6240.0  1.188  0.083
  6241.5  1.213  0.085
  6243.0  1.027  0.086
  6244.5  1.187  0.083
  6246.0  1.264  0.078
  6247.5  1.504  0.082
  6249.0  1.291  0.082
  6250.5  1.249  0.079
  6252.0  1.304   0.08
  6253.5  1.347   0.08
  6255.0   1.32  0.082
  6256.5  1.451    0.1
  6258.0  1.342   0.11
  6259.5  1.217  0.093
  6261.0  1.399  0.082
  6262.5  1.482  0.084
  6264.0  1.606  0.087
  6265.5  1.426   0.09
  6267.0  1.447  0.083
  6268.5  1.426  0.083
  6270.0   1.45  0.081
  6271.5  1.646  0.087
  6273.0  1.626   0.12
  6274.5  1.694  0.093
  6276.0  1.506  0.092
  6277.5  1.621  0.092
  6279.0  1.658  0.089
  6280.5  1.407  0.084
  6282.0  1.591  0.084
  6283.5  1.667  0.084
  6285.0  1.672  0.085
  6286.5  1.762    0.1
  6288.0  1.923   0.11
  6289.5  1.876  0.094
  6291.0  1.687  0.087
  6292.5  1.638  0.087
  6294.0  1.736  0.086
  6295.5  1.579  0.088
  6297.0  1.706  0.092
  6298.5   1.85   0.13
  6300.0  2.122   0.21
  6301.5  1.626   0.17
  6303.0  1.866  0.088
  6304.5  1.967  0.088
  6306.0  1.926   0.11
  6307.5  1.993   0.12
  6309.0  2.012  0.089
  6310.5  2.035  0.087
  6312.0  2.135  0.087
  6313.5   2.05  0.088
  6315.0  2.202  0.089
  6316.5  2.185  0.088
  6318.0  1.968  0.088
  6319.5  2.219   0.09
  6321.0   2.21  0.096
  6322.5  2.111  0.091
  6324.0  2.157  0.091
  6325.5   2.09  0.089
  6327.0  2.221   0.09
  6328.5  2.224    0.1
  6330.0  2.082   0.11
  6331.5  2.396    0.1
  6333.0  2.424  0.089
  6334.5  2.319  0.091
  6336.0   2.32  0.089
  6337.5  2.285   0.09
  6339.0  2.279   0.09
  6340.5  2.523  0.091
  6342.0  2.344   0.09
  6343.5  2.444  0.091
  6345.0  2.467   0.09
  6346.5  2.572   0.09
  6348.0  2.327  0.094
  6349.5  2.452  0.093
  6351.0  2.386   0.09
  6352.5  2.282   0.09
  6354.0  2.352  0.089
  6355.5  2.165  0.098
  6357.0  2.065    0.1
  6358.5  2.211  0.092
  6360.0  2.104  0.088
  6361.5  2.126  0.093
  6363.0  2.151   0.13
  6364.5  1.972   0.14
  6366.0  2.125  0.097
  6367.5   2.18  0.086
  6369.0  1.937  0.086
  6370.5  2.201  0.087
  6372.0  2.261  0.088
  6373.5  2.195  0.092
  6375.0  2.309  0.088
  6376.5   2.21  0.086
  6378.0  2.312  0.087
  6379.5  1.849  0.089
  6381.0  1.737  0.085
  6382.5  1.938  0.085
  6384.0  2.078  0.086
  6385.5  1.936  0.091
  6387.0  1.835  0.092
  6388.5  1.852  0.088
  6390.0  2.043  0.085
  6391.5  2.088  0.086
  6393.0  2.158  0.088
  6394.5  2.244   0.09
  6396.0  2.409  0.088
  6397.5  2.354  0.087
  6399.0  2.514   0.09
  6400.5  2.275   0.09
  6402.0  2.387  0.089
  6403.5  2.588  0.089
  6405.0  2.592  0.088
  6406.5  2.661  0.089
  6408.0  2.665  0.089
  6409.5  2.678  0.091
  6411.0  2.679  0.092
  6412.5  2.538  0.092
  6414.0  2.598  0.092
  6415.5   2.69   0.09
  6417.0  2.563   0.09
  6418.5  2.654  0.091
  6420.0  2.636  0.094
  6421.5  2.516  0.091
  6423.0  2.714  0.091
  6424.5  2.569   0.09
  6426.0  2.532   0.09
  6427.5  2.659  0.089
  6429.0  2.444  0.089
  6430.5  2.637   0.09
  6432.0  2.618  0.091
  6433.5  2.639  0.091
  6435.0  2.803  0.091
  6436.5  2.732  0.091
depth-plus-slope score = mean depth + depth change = -0.26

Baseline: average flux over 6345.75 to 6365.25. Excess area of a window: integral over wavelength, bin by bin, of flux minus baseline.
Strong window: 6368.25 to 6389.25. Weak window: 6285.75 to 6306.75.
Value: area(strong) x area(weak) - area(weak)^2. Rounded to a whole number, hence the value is -47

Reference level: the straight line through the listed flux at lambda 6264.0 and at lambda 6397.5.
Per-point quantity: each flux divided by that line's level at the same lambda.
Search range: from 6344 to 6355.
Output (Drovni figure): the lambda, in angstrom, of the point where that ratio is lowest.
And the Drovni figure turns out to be 6352.5 angstrom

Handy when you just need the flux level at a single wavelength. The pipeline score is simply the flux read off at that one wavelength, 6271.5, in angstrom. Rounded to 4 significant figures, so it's 1.646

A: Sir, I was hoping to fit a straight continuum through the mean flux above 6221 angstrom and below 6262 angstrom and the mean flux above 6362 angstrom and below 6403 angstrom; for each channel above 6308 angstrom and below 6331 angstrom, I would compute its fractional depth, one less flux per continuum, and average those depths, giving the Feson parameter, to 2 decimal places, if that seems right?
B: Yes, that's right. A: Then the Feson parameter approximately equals -0.23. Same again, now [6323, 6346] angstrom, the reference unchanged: -0.26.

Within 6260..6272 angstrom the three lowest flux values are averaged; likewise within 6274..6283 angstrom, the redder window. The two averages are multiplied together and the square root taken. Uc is 1.5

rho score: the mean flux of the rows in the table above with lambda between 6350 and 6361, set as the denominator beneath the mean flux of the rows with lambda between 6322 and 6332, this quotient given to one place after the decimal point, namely 1.0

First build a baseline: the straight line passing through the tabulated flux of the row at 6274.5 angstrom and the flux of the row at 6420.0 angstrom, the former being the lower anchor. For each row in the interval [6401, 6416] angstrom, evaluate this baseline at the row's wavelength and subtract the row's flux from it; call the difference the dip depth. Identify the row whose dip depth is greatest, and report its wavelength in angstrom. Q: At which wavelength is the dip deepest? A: 6402.0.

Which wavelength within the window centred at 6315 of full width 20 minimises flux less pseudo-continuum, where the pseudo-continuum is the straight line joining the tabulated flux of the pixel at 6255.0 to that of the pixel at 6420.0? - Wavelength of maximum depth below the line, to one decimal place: 6318.0 angstrom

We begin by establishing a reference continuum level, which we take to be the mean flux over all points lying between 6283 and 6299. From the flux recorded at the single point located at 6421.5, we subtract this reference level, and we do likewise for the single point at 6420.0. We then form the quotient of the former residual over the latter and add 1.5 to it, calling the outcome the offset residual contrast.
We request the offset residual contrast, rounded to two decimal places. 2.37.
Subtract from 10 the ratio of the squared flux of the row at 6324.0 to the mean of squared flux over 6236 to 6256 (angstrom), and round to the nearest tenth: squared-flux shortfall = 7.1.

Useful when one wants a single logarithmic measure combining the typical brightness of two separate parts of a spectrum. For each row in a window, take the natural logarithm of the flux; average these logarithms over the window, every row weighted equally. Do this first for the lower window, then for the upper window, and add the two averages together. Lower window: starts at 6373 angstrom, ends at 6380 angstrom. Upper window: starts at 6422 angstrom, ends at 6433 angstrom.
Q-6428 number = 1.73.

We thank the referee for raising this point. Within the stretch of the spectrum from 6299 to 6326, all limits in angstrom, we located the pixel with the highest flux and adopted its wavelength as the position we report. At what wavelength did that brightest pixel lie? 6319.5 angstrom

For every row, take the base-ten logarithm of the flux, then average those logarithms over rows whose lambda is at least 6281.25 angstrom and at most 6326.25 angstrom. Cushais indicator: 0.28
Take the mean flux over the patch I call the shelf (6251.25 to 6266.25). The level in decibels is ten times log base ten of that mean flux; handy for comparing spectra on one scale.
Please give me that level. 1.4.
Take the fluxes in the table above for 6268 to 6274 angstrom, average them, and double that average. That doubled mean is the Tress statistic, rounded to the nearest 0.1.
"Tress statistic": 3.1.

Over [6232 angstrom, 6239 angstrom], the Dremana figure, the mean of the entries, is 1.3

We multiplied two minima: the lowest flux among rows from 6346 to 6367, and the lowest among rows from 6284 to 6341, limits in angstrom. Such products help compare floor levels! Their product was 3.1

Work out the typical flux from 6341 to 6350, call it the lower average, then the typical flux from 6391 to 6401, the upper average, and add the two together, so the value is 4.73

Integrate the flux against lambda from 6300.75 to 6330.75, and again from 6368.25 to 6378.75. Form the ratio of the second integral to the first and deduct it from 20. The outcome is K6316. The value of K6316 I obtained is 19.6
